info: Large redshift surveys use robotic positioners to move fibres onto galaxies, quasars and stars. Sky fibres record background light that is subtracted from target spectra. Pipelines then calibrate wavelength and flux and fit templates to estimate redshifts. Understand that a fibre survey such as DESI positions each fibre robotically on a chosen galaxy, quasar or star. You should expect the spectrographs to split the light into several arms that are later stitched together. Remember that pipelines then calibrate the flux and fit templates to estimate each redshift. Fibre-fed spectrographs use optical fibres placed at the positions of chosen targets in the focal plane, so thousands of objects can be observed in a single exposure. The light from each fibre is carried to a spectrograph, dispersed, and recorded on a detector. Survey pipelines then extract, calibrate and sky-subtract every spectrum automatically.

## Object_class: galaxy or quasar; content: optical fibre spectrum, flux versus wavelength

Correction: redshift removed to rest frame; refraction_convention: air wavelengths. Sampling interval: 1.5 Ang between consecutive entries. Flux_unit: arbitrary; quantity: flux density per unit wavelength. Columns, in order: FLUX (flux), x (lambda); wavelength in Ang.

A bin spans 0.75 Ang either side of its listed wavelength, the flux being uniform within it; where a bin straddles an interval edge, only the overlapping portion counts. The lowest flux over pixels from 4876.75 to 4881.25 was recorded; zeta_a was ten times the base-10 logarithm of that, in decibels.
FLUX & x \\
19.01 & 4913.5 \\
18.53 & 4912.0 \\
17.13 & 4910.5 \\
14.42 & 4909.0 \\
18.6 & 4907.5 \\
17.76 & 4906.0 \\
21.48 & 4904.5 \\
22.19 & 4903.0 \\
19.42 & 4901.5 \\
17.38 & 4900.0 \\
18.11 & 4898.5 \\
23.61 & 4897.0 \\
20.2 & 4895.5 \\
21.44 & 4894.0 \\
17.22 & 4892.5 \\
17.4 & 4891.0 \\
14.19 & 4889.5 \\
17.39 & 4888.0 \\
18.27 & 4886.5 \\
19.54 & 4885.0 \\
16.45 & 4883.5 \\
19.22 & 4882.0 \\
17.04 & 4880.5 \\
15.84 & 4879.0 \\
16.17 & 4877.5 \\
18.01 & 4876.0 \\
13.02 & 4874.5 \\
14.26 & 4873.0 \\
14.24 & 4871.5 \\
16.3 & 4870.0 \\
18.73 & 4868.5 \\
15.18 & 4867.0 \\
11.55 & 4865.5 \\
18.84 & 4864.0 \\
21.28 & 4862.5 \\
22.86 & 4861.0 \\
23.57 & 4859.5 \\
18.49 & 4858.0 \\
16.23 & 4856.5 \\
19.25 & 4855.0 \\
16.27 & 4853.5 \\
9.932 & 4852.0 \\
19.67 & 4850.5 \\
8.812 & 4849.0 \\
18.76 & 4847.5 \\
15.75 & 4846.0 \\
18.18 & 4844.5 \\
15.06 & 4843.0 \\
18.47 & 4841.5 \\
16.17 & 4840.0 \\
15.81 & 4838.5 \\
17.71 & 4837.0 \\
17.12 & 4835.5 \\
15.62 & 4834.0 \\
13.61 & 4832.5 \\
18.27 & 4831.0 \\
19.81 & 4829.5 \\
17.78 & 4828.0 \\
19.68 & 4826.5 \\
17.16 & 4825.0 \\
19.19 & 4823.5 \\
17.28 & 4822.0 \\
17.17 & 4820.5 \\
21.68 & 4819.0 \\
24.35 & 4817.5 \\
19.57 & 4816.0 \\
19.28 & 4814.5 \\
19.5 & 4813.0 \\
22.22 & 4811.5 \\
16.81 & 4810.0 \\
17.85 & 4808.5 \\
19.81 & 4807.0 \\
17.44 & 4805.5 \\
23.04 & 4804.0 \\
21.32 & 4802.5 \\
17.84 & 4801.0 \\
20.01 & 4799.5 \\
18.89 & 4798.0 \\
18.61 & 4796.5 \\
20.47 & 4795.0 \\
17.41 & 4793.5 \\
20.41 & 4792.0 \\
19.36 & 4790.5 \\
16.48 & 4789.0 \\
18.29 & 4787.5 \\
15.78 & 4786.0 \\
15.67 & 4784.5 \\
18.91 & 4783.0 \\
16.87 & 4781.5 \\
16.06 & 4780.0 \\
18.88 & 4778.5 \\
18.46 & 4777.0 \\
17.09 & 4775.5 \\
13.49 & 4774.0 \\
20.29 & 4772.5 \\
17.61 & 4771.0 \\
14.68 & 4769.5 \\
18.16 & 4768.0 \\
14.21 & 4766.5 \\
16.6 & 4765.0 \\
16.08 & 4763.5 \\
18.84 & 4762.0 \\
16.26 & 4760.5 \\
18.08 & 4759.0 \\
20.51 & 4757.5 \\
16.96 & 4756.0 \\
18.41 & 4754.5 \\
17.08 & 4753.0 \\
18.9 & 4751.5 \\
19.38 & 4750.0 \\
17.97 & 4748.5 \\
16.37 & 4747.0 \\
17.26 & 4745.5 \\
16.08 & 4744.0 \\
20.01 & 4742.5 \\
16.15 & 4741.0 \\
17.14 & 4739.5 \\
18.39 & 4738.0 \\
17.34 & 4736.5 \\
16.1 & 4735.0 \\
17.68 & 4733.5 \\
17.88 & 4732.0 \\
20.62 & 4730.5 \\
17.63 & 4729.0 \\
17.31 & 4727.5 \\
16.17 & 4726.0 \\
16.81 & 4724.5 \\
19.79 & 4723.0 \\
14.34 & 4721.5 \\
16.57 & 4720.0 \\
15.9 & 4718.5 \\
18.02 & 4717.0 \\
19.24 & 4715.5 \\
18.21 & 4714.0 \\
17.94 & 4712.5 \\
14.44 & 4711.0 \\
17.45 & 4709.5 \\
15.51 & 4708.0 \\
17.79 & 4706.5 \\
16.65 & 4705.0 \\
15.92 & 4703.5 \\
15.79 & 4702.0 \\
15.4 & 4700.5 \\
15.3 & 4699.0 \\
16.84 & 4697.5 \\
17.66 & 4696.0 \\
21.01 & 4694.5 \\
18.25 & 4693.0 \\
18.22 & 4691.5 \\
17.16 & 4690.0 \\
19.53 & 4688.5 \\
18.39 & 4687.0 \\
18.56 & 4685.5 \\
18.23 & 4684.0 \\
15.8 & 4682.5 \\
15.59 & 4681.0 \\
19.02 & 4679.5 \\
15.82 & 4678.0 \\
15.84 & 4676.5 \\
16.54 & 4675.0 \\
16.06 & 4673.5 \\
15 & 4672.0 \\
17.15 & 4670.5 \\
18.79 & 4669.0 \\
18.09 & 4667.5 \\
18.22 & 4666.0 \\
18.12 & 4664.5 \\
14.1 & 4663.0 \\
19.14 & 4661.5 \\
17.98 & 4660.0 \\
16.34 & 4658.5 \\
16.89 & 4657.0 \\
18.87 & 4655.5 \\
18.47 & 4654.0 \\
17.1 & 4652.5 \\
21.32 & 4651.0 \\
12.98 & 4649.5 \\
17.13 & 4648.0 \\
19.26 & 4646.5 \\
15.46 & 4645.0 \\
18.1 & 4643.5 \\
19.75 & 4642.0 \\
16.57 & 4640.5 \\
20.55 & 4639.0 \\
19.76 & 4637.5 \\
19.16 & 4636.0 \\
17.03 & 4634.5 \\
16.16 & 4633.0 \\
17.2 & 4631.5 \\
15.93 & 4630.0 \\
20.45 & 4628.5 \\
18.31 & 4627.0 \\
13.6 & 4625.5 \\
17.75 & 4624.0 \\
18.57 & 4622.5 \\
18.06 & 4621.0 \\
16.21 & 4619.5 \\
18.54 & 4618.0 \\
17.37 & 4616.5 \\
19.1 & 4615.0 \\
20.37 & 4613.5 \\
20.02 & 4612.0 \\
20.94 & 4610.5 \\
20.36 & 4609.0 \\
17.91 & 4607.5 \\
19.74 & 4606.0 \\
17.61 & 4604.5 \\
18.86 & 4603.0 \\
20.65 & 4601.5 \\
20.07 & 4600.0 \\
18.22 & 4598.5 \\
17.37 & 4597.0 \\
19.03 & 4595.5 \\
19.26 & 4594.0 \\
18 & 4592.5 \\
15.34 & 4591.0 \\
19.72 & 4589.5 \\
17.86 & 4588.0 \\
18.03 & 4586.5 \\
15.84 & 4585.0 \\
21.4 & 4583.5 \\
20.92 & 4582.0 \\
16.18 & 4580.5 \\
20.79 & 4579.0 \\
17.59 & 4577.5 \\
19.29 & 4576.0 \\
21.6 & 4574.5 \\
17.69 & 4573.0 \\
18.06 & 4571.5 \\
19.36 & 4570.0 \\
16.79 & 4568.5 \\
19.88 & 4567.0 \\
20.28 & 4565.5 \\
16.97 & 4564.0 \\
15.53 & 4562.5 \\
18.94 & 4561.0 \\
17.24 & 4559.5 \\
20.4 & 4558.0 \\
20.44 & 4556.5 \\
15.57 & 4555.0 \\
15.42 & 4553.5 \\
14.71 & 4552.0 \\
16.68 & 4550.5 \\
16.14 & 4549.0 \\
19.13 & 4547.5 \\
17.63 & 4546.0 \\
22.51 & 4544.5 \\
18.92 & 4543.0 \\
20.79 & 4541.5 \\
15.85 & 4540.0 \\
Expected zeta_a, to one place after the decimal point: 12.0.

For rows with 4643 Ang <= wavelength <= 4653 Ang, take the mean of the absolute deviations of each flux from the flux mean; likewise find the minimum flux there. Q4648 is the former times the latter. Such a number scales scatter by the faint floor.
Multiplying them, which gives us 25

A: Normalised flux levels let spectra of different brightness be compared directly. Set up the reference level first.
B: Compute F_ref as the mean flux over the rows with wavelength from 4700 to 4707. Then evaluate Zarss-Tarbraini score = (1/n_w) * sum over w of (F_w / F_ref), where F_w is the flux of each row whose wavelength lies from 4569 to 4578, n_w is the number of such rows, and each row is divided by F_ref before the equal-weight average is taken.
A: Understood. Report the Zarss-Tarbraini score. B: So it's 1.16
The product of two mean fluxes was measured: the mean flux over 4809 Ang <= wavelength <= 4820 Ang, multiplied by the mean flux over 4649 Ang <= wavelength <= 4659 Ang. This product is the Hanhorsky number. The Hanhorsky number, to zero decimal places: 357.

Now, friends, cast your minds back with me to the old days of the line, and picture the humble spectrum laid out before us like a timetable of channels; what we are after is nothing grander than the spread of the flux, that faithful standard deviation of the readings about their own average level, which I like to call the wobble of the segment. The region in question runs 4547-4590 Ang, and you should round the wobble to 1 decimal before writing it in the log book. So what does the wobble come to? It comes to 2.0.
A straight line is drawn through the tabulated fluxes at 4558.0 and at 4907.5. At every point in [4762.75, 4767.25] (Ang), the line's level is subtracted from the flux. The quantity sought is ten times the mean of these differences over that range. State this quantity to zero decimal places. -37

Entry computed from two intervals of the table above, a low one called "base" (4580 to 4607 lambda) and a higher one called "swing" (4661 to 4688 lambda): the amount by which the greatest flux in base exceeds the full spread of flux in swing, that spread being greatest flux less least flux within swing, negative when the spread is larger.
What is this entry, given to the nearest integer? 16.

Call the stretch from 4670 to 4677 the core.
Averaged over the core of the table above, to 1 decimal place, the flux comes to 16.1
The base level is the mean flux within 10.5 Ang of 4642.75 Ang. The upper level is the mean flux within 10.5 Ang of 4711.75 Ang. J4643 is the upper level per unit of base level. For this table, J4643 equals 0.93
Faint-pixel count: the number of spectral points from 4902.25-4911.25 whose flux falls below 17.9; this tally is 3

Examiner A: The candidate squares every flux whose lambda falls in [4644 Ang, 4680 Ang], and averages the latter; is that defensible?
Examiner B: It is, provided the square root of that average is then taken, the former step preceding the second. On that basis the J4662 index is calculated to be 17.3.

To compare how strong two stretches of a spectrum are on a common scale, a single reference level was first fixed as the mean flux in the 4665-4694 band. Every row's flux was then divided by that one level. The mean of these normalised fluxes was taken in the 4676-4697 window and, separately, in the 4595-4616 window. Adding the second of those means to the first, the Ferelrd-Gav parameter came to 2.13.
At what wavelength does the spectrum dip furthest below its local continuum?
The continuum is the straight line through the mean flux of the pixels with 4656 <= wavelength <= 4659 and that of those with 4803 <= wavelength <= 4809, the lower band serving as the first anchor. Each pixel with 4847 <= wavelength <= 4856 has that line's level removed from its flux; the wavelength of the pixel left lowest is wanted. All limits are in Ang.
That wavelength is 4849.0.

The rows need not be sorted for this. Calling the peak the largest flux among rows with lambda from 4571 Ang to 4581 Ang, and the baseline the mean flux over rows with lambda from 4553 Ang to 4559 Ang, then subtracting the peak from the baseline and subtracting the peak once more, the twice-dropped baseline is -25.2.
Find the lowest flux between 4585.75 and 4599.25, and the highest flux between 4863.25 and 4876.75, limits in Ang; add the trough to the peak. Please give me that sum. 34.2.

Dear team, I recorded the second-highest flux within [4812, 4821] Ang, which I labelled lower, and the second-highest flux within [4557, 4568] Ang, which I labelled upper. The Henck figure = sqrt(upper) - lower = -17.2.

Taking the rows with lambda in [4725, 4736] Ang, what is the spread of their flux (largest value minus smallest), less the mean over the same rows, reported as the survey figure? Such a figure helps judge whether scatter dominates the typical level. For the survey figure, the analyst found -13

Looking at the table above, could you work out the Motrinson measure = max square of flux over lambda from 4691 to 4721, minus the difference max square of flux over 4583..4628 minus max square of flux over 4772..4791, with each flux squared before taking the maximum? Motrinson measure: 395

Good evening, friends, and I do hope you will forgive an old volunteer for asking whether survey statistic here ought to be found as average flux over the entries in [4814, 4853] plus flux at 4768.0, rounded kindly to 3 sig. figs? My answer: 35.5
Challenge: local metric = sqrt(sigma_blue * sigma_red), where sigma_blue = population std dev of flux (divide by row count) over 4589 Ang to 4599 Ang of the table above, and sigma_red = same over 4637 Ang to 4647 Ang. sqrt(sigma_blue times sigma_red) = 1.54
